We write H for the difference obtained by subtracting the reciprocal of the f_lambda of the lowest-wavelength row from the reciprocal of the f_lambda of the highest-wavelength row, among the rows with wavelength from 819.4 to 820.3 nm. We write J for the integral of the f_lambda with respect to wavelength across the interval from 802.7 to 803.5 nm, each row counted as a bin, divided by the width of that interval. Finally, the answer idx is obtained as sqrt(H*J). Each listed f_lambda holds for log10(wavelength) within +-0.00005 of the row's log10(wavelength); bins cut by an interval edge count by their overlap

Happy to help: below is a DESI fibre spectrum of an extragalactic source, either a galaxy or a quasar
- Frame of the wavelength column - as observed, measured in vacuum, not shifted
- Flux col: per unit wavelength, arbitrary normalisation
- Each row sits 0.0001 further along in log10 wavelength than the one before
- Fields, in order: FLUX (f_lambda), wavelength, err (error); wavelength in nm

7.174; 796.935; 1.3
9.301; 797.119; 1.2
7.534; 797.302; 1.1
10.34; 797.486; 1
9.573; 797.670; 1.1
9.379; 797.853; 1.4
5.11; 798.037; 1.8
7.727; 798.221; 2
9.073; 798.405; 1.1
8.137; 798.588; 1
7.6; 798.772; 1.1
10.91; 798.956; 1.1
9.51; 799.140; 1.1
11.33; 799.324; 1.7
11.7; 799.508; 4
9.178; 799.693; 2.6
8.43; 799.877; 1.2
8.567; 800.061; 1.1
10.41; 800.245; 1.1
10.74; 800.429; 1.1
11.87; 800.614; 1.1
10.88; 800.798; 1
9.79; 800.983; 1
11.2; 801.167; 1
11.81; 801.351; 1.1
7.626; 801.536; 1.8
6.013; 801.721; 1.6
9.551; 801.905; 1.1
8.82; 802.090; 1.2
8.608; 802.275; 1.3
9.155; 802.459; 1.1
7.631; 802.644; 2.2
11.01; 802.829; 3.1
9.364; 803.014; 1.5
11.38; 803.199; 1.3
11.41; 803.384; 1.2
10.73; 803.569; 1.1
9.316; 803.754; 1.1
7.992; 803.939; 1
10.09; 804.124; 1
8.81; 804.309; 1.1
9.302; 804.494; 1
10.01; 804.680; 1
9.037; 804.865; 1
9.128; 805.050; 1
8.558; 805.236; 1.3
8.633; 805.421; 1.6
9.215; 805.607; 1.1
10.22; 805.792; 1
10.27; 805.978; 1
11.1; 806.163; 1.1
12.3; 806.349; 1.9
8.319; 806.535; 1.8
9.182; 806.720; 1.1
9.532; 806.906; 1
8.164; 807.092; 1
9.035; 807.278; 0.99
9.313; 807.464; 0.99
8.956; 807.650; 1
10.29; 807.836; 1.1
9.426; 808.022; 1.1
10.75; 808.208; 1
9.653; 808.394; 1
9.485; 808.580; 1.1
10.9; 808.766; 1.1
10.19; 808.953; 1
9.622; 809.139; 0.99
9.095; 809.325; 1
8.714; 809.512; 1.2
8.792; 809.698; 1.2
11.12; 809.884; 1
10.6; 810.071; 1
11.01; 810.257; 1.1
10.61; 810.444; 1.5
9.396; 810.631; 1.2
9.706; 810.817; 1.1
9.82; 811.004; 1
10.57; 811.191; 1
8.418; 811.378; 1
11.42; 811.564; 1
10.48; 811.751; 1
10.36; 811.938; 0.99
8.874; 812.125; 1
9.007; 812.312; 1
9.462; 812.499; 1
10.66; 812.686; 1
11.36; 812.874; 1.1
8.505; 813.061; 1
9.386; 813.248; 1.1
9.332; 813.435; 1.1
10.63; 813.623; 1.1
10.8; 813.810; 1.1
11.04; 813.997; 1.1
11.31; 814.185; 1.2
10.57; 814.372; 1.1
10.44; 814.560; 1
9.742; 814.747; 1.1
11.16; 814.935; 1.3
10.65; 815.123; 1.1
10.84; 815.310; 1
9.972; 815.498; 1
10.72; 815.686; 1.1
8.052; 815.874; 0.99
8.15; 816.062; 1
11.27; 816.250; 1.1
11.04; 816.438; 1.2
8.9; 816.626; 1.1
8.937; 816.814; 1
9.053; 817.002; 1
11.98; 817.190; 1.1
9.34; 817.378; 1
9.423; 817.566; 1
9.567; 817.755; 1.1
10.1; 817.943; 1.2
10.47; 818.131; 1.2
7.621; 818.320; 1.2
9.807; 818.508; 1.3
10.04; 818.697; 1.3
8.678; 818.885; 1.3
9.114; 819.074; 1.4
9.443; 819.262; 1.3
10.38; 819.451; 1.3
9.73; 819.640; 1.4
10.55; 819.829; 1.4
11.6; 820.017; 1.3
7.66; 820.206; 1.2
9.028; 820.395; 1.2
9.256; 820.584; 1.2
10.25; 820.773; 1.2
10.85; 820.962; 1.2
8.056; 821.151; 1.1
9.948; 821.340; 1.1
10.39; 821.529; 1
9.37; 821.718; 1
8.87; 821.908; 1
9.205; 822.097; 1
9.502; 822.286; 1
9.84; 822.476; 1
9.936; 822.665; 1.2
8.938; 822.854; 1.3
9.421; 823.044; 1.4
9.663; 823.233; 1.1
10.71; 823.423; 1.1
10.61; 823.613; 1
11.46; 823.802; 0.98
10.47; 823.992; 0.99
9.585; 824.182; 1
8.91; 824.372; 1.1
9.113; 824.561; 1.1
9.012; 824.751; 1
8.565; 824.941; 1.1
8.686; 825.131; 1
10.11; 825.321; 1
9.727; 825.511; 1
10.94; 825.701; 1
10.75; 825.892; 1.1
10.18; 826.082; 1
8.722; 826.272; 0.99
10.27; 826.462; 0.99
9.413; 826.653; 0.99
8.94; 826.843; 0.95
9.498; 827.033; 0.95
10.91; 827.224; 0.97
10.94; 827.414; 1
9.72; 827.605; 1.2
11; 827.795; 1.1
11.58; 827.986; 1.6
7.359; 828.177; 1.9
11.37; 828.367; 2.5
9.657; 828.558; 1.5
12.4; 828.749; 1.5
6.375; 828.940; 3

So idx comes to 0.60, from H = 0.034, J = 10.6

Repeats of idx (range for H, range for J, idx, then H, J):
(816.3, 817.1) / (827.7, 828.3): 0.45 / 0.020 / 10.0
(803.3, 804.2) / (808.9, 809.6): 0.33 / 0.011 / 9.4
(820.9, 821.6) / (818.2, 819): 0.19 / 0.004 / 9.1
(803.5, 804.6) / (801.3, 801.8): 0.34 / 0.014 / 8.3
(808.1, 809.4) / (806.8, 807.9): 0.39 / 0.017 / 9.2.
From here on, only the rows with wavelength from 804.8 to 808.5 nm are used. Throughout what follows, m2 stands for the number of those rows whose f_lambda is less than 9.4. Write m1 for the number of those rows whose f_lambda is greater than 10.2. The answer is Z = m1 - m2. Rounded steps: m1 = 6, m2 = 11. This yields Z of -5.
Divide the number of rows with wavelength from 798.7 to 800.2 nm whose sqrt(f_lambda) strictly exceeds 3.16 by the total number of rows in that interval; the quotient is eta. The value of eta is 0.4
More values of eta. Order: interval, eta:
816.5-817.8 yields 0.1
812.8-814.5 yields 0.7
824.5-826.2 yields 0.4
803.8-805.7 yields 0.2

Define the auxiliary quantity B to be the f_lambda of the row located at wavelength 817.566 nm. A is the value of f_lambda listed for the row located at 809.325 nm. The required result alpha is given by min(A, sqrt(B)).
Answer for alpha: 3.07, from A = 9.095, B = 9.423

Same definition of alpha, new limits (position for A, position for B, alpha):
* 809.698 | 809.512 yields 2.95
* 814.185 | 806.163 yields 3.33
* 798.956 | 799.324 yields 3.37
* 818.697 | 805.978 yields 3.20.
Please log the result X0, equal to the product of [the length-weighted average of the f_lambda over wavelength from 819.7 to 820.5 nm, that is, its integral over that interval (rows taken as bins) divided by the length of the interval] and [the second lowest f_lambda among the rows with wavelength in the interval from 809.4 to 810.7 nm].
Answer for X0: 85.3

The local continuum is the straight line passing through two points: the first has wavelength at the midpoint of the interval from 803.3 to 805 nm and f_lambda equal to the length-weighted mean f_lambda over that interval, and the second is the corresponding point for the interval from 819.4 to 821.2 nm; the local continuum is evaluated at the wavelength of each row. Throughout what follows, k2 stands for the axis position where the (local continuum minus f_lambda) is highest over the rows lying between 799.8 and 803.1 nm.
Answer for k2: 801.721 nm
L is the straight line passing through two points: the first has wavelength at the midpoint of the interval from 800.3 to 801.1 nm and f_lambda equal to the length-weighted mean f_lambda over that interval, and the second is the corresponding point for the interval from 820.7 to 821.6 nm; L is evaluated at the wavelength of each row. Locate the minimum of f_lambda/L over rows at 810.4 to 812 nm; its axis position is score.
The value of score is 811.378 nm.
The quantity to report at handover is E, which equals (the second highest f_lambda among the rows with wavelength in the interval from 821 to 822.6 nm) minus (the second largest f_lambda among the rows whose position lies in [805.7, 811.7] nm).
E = -1.5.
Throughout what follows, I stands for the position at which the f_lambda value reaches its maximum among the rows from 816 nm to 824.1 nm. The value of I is 817.190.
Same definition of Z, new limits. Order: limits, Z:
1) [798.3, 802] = 1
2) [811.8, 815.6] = 7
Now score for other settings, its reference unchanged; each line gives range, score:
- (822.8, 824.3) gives 822.854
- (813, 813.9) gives 813.061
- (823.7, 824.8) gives 824.372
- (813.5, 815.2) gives 814.747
